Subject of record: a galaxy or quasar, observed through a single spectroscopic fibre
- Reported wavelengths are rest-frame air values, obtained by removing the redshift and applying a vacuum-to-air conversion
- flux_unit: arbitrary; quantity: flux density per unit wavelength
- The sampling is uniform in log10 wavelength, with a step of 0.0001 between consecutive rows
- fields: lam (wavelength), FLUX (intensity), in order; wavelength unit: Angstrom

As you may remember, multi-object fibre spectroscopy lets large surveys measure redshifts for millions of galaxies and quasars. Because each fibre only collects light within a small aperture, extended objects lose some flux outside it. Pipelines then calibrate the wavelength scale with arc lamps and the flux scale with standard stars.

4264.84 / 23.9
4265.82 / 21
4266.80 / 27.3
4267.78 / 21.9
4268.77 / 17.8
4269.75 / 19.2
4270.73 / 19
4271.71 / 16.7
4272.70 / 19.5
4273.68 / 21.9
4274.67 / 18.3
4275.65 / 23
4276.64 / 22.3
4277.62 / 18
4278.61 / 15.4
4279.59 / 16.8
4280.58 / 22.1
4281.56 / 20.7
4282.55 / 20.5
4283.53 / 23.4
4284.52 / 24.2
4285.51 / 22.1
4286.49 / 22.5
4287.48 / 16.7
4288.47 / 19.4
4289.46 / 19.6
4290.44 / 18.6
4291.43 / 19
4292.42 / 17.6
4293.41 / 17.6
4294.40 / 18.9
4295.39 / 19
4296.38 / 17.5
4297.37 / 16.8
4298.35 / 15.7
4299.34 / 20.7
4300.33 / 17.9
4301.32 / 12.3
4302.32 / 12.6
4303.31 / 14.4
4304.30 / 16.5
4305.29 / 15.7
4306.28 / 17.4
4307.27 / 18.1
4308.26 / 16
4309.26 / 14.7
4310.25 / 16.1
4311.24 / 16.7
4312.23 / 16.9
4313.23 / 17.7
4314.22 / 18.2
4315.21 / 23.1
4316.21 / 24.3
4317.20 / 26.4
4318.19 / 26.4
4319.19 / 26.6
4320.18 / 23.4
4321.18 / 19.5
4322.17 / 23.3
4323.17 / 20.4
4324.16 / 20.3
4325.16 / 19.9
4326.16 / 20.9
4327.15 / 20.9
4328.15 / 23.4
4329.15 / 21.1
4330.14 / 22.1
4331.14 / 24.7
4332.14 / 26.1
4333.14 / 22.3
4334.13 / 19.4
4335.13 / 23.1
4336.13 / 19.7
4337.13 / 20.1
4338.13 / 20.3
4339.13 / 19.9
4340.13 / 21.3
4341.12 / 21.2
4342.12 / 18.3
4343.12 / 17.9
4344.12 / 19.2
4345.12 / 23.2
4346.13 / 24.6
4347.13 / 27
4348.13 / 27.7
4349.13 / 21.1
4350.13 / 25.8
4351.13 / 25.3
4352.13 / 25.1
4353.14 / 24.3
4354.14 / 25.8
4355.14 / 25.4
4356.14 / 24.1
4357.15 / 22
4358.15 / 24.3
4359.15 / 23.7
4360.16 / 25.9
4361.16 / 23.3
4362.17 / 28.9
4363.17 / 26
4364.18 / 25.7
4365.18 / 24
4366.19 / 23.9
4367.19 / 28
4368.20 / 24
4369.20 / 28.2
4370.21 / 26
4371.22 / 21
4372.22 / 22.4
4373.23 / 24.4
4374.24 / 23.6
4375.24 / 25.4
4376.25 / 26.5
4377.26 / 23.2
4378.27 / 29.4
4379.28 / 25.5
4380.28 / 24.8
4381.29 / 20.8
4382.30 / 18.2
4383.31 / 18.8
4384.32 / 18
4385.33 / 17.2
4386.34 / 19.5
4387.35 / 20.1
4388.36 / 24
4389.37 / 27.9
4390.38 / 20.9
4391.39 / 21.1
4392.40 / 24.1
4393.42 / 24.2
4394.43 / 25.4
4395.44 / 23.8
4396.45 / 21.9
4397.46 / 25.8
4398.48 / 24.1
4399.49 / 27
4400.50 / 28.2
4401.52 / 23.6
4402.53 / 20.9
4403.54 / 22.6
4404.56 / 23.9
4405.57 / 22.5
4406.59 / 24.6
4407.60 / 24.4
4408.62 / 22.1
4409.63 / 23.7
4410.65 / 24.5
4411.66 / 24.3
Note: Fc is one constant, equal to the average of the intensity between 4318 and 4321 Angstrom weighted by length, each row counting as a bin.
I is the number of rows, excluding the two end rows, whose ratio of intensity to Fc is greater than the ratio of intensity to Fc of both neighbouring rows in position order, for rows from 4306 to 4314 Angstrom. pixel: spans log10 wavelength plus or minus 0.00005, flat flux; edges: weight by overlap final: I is 1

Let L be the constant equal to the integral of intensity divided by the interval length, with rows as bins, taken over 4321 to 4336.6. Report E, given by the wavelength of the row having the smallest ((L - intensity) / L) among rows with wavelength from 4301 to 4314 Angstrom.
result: 4307.27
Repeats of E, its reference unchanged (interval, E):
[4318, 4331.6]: 4319.19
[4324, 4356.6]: 4348.13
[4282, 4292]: 4284.52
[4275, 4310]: 4284.52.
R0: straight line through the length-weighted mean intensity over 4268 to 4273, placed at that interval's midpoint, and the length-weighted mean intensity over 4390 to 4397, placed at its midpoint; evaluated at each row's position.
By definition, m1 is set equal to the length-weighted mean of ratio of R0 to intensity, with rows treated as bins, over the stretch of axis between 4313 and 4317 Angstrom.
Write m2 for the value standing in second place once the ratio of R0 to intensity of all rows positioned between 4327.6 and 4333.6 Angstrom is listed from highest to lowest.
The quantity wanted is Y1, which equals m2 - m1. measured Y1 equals -0.02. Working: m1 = 0.96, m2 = 0.94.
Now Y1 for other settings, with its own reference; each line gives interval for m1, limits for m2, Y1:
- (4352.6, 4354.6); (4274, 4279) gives 0.18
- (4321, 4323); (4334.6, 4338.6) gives 0.09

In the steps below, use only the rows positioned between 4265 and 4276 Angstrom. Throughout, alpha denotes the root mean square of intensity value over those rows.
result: 20.7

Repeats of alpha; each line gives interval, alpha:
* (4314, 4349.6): 22.3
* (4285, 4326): 19.2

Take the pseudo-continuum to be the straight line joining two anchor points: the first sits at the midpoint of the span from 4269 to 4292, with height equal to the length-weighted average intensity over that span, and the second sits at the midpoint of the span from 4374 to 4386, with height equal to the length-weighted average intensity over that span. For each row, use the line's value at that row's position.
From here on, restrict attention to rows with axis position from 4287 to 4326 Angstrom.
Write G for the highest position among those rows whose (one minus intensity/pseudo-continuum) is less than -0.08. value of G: 4322.17 Angstrom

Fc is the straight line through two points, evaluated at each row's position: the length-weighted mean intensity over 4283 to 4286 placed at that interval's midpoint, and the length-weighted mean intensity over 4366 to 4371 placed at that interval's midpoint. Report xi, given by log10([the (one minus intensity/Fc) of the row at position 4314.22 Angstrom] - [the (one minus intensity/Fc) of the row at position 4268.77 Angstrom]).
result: -1.52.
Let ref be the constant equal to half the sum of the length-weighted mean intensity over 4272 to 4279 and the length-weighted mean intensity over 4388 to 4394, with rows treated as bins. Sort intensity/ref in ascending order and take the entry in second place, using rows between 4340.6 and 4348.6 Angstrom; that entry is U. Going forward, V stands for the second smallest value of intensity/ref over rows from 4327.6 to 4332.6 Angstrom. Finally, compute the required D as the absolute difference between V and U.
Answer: 0.18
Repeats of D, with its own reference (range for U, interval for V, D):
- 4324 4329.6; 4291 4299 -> 0.16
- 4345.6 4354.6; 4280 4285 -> 0.17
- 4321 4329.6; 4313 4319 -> 0.08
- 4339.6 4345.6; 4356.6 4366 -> 0.23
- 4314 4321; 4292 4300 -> 0.29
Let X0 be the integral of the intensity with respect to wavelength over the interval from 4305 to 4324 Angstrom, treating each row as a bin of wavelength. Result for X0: 382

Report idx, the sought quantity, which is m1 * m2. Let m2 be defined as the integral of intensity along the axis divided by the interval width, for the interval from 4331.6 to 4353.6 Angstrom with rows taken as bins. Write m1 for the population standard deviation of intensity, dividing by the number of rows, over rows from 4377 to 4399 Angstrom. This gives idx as 72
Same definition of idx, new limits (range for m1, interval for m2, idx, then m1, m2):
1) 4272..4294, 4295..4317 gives 42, 2.4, 17.3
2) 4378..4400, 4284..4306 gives 60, 3.3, 18.0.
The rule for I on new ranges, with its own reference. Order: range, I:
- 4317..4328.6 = 2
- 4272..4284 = 3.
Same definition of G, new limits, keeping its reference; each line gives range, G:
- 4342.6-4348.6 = 4348.13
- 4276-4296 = 4286.49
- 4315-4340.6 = 4335.13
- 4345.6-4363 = 4362.17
